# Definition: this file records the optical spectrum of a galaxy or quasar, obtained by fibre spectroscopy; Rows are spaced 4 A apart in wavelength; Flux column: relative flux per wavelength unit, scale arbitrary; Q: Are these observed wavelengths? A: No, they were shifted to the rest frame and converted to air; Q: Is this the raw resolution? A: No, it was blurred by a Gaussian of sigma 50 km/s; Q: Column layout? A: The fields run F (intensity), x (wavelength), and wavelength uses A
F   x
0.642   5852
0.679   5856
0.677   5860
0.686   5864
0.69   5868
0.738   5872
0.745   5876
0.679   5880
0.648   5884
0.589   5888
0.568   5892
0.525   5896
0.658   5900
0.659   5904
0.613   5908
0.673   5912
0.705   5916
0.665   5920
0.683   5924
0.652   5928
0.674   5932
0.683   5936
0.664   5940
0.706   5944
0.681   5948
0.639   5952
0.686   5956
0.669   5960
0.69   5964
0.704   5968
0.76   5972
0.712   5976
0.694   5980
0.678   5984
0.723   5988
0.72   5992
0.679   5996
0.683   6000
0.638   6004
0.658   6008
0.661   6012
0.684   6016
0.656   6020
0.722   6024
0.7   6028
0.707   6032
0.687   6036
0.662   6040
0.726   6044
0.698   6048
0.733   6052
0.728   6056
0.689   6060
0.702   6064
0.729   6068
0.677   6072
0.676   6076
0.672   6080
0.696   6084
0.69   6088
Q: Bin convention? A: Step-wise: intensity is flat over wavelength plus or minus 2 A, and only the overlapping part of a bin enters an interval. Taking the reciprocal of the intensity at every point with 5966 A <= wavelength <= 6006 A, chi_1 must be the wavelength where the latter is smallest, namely 5972 A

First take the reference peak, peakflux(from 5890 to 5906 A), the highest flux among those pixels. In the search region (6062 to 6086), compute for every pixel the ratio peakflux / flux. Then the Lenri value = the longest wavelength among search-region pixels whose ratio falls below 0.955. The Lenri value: 6084 A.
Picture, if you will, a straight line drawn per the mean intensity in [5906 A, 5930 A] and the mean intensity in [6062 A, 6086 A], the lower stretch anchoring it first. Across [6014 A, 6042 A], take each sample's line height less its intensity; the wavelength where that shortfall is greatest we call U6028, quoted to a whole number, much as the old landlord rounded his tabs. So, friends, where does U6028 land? 6020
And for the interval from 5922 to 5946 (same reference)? 5928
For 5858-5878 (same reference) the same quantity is 5860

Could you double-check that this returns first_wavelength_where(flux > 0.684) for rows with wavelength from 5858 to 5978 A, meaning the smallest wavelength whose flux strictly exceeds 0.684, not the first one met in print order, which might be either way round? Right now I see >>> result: 5864 A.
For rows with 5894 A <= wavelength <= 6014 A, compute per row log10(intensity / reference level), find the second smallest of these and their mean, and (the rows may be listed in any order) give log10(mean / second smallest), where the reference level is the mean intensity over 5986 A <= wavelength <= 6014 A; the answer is -1.0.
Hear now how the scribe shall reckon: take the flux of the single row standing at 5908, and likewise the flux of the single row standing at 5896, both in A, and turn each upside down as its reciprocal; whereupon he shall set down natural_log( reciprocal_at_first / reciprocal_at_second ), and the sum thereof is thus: -0.15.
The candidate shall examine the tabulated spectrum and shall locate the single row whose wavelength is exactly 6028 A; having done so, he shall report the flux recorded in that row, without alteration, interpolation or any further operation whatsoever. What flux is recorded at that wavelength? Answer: 0.7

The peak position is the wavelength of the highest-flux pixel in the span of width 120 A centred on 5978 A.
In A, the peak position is 5972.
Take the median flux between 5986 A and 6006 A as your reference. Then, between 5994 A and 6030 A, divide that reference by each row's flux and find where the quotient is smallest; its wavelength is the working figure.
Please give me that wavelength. 6024 A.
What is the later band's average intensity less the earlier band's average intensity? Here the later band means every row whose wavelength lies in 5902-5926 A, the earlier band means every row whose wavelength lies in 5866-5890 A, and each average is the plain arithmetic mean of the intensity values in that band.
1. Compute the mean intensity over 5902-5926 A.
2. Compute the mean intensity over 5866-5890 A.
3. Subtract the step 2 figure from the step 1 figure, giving -0.02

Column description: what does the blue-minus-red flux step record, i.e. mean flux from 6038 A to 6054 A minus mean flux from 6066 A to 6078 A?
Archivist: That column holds 0.01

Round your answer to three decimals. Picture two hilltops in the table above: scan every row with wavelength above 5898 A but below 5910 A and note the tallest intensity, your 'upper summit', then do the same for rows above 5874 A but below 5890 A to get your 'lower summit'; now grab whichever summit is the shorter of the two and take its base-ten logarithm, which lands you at -0.181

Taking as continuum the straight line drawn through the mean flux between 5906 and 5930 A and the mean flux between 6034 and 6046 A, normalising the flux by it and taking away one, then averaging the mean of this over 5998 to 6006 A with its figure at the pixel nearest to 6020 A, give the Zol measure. -0.04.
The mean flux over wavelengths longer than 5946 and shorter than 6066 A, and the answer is 0.692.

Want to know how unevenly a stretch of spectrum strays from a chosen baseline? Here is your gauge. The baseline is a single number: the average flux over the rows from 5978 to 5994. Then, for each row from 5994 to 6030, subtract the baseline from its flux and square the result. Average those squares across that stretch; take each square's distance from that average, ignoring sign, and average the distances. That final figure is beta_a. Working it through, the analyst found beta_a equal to 0.0011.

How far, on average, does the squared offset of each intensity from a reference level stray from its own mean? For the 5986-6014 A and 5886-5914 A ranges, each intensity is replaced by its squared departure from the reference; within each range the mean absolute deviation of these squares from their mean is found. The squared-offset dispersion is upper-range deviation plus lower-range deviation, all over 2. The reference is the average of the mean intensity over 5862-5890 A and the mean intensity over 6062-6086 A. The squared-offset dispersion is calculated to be 0.0039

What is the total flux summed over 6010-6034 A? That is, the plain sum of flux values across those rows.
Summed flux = 4.13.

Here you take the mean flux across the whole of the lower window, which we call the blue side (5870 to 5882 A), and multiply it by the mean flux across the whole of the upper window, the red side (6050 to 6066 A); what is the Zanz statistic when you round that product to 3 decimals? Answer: 0.514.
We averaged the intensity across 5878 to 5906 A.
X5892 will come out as 0.618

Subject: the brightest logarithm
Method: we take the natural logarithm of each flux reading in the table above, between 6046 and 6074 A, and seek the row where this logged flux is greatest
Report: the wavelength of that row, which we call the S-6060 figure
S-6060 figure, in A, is 6052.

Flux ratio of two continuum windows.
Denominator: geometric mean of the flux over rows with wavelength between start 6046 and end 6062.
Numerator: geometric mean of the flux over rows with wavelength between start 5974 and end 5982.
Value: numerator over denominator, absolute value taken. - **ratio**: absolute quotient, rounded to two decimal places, 0.99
